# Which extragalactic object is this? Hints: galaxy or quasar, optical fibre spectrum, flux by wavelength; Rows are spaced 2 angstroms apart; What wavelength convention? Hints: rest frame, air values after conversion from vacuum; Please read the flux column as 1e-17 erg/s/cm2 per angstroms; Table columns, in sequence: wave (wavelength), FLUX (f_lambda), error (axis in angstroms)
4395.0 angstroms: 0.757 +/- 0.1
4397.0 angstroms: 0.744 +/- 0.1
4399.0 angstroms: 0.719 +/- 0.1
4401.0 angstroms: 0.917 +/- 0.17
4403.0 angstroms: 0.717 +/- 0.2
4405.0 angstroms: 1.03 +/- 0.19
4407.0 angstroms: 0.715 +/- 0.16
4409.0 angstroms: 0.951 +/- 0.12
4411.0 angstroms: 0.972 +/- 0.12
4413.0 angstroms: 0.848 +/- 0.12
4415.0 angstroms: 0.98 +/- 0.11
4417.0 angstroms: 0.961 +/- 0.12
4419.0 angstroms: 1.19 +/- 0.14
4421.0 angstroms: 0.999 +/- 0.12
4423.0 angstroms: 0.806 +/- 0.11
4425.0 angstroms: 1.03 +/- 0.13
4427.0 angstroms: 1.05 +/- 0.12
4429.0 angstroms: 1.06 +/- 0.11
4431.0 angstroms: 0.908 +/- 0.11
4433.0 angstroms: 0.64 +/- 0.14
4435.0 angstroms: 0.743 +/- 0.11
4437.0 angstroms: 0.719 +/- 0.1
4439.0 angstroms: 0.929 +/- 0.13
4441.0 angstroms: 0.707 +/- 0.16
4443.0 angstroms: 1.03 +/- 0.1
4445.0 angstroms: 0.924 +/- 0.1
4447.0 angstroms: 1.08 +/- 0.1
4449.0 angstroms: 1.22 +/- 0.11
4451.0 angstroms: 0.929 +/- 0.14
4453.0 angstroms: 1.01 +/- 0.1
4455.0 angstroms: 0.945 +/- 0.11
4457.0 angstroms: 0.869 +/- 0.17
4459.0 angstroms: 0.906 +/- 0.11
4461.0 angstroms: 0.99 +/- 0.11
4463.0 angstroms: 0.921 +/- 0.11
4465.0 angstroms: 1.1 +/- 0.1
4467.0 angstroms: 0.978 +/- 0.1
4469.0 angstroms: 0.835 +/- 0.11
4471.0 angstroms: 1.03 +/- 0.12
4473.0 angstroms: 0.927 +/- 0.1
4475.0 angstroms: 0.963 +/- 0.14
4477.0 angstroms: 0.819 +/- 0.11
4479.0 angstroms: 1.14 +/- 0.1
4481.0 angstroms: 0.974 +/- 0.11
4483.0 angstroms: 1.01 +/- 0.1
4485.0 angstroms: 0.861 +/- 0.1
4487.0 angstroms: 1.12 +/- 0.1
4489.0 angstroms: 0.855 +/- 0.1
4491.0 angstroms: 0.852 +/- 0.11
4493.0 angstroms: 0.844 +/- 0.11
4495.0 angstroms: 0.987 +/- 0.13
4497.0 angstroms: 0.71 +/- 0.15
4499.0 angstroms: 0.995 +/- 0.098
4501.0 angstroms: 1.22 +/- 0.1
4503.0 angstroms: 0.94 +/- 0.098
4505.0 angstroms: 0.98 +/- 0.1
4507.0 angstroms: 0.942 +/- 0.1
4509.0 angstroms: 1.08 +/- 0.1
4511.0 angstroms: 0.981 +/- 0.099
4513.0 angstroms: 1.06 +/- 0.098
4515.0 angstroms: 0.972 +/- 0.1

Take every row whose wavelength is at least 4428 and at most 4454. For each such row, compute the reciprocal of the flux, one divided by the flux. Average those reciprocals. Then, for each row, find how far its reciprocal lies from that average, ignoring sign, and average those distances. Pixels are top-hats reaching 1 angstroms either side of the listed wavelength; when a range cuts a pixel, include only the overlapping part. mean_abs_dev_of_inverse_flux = 0.183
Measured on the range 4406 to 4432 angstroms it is 0.105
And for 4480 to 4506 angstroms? 0.114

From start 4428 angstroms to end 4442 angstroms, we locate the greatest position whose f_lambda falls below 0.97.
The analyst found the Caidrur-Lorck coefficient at 4441.0 angstroms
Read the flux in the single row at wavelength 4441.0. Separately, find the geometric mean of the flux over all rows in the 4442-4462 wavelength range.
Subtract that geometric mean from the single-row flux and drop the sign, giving 0.28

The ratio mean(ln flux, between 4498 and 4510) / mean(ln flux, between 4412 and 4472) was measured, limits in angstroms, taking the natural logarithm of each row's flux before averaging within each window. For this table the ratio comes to -0.32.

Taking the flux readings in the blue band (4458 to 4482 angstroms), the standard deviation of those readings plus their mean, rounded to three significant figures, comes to 1.06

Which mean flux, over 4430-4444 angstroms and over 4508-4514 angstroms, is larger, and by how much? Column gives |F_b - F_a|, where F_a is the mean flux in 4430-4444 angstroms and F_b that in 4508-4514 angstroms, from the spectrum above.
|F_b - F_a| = 0.23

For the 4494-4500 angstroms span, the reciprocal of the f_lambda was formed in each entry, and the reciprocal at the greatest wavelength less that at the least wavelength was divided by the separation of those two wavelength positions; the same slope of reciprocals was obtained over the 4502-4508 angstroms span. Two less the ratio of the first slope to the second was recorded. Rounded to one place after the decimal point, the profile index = -1.6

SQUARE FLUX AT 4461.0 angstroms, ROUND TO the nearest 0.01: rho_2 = 0.98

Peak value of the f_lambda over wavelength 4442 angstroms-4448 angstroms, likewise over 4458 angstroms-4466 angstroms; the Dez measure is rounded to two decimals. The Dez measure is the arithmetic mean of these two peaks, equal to 1.09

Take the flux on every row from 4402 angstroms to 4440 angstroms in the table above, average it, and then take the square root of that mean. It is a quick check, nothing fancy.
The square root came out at 0.953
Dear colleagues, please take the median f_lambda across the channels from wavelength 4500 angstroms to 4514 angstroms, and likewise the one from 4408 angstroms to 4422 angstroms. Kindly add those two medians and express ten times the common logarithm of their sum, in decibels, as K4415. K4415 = 2.91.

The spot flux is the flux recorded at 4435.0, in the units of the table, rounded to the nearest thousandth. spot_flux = 0.743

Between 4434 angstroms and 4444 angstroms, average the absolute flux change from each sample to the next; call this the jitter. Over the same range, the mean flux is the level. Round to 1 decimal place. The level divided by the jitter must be 4.2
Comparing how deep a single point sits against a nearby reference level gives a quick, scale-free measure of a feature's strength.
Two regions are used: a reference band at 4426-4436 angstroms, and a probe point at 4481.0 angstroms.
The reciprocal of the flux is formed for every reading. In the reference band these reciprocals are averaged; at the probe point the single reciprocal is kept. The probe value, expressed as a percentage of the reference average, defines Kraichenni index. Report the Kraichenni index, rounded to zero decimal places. 87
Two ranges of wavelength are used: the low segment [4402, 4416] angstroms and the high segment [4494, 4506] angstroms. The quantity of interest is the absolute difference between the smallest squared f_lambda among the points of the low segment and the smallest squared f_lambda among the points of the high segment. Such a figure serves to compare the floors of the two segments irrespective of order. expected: 0.01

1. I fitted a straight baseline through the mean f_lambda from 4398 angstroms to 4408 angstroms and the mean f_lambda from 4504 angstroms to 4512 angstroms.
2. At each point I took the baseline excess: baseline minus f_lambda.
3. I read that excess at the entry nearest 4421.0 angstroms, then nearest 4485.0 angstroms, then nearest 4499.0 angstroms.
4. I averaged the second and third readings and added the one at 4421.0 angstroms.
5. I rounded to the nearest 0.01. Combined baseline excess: -0.11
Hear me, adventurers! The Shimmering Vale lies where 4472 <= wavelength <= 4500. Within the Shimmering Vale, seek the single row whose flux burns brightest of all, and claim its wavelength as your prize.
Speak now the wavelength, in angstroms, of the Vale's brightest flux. 4479.0 angstroms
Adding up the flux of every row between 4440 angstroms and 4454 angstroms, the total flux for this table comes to 6.9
